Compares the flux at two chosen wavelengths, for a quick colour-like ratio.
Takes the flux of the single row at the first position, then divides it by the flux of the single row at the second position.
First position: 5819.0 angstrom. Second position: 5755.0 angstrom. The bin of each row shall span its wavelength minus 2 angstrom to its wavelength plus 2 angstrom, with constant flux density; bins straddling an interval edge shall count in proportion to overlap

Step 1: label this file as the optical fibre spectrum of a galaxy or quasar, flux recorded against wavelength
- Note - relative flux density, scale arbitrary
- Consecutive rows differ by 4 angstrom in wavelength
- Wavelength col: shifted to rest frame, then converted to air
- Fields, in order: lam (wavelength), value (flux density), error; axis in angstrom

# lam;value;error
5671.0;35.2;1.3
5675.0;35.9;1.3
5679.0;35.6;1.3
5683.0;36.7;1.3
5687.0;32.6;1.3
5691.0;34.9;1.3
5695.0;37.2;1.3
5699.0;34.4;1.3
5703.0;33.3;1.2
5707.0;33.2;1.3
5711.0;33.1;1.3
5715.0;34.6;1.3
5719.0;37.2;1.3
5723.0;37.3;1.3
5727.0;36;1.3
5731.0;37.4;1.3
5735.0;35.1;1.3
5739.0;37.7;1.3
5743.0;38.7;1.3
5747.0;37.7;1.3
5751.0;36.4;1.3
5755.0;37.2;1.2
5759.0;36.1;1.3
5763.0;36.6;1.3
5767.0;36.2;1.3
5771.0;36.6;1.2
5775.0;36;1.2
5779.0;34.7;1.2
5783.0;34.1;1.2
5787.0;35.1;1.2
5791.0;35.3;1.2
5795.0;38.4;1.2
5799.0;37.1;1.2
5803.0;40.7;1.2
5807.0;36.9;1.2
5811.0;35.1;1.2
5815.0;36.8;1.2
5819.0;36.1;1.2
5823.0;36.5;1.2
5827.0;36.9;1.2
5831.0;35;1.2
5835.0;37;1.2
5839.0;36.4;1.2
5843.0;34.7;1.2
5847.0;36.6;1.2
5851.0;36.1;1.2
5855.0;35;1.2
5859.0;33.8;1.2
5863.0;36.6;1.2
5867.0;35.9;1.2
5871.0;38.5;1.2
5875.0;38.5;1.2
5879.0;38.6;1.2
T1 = 0.97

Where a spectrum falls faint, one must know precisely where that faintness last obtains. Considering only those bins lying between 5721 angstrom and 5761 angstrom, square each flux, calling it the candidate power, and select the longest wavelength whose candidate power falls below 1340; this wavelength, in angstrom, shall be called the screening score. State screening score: 5759.0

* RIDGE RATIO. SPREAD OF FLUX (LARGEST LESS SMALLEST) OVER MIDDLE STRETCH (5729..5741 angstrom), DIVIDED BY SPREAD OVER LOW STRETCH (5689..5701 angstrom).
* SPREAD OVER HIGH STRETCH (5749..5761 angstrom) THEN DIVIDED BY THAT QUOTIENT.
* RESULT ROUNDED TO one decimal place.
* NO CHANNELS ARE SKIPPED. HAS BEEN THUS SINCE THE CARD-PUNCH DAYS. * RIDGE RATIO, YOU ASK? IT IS 1.2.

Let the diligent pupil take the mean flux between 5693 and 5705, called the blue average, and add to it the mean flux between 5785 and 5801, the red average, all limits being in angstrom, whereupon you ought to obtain 71.4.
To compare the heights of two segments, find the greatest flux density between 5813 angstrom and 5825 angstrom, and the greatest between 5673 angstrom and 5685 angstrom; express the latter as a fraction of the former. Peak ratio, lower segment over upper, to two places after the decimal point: 1.00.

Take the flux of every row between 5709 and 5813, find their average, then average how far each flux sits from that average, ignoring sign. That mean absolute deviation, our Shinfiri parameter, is 1.2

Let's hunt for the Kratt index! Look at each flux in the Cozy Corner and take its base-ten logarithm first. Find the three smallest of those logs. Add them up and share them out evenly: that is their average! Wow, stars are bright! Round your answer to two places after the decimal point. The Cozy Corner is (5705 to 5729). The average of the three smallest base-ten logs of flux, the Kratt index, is 1.53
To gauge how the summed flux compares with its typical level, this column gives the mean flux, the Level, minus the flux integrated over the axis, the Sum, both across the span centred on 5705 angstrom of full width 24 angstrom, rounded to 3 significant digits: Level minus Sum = -789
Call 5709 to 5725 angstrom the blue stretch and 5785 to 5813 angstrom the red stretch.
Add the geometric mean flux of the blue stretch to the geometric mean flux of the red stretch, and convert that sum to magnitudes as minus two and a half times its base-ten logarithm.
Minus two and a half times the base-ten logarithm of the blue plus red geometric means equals -4.65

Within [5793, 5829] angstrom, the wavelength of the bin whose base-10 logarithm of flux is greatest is 5803.0 angstrom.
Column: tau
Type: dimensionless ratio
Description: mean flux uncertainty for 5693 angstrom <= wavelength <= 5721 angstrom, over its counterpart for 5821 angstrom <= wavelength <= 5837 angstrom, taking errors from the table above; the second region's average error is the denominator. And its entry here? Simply 1.07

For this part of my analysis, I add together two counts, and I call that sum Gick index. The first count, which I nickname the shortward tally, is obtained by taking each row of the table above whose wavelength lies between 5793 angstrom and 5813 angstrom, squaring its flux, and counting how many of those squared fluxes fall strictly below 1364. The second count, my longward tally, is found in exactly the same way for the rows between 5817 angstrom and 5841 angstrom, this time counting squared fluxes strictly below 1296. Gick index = 3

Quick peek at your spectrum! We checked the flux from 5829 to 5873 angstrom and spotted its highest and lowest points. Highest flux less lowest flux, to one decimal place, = 4.7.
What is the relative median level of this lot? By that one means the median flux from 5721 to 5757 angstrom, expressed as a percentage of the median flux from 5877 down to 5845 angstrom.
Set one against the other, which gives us 103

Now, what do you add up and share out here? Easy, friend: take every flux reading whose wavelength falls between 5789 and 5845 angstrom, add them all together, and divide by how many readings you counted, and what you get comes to 36.6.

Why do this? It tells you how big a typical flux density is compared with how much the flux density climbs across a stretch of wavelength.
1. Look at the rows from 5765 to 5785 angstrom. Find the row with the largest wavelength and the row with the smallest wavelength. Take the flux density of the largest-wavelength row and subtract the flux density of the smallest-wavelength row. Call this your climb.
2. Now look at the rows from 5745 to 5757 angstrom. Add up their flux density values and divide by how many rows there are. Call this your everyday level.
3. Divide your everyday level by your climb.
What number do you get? -18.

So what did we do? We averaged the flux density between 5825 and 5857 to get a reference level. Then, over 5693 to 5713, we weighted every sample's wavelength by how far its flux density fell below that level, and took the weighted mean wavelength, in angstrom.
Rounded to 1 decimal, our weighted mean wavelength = 5707.4 angstrom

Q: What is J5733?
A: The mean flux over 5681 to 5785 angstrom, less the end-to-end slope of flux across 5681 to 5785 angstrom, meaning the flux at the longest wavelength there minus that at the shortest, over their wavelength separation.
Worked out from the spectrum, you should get 35.8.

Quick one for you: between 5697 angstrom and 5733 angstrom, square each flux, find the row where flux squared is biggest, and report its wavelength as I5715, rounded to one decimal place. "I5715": 5731.0 angstrom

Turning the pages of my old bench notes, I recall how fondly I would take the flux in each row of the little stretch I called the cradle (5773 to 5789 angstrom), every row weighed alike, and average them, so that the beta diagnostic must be 35.0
